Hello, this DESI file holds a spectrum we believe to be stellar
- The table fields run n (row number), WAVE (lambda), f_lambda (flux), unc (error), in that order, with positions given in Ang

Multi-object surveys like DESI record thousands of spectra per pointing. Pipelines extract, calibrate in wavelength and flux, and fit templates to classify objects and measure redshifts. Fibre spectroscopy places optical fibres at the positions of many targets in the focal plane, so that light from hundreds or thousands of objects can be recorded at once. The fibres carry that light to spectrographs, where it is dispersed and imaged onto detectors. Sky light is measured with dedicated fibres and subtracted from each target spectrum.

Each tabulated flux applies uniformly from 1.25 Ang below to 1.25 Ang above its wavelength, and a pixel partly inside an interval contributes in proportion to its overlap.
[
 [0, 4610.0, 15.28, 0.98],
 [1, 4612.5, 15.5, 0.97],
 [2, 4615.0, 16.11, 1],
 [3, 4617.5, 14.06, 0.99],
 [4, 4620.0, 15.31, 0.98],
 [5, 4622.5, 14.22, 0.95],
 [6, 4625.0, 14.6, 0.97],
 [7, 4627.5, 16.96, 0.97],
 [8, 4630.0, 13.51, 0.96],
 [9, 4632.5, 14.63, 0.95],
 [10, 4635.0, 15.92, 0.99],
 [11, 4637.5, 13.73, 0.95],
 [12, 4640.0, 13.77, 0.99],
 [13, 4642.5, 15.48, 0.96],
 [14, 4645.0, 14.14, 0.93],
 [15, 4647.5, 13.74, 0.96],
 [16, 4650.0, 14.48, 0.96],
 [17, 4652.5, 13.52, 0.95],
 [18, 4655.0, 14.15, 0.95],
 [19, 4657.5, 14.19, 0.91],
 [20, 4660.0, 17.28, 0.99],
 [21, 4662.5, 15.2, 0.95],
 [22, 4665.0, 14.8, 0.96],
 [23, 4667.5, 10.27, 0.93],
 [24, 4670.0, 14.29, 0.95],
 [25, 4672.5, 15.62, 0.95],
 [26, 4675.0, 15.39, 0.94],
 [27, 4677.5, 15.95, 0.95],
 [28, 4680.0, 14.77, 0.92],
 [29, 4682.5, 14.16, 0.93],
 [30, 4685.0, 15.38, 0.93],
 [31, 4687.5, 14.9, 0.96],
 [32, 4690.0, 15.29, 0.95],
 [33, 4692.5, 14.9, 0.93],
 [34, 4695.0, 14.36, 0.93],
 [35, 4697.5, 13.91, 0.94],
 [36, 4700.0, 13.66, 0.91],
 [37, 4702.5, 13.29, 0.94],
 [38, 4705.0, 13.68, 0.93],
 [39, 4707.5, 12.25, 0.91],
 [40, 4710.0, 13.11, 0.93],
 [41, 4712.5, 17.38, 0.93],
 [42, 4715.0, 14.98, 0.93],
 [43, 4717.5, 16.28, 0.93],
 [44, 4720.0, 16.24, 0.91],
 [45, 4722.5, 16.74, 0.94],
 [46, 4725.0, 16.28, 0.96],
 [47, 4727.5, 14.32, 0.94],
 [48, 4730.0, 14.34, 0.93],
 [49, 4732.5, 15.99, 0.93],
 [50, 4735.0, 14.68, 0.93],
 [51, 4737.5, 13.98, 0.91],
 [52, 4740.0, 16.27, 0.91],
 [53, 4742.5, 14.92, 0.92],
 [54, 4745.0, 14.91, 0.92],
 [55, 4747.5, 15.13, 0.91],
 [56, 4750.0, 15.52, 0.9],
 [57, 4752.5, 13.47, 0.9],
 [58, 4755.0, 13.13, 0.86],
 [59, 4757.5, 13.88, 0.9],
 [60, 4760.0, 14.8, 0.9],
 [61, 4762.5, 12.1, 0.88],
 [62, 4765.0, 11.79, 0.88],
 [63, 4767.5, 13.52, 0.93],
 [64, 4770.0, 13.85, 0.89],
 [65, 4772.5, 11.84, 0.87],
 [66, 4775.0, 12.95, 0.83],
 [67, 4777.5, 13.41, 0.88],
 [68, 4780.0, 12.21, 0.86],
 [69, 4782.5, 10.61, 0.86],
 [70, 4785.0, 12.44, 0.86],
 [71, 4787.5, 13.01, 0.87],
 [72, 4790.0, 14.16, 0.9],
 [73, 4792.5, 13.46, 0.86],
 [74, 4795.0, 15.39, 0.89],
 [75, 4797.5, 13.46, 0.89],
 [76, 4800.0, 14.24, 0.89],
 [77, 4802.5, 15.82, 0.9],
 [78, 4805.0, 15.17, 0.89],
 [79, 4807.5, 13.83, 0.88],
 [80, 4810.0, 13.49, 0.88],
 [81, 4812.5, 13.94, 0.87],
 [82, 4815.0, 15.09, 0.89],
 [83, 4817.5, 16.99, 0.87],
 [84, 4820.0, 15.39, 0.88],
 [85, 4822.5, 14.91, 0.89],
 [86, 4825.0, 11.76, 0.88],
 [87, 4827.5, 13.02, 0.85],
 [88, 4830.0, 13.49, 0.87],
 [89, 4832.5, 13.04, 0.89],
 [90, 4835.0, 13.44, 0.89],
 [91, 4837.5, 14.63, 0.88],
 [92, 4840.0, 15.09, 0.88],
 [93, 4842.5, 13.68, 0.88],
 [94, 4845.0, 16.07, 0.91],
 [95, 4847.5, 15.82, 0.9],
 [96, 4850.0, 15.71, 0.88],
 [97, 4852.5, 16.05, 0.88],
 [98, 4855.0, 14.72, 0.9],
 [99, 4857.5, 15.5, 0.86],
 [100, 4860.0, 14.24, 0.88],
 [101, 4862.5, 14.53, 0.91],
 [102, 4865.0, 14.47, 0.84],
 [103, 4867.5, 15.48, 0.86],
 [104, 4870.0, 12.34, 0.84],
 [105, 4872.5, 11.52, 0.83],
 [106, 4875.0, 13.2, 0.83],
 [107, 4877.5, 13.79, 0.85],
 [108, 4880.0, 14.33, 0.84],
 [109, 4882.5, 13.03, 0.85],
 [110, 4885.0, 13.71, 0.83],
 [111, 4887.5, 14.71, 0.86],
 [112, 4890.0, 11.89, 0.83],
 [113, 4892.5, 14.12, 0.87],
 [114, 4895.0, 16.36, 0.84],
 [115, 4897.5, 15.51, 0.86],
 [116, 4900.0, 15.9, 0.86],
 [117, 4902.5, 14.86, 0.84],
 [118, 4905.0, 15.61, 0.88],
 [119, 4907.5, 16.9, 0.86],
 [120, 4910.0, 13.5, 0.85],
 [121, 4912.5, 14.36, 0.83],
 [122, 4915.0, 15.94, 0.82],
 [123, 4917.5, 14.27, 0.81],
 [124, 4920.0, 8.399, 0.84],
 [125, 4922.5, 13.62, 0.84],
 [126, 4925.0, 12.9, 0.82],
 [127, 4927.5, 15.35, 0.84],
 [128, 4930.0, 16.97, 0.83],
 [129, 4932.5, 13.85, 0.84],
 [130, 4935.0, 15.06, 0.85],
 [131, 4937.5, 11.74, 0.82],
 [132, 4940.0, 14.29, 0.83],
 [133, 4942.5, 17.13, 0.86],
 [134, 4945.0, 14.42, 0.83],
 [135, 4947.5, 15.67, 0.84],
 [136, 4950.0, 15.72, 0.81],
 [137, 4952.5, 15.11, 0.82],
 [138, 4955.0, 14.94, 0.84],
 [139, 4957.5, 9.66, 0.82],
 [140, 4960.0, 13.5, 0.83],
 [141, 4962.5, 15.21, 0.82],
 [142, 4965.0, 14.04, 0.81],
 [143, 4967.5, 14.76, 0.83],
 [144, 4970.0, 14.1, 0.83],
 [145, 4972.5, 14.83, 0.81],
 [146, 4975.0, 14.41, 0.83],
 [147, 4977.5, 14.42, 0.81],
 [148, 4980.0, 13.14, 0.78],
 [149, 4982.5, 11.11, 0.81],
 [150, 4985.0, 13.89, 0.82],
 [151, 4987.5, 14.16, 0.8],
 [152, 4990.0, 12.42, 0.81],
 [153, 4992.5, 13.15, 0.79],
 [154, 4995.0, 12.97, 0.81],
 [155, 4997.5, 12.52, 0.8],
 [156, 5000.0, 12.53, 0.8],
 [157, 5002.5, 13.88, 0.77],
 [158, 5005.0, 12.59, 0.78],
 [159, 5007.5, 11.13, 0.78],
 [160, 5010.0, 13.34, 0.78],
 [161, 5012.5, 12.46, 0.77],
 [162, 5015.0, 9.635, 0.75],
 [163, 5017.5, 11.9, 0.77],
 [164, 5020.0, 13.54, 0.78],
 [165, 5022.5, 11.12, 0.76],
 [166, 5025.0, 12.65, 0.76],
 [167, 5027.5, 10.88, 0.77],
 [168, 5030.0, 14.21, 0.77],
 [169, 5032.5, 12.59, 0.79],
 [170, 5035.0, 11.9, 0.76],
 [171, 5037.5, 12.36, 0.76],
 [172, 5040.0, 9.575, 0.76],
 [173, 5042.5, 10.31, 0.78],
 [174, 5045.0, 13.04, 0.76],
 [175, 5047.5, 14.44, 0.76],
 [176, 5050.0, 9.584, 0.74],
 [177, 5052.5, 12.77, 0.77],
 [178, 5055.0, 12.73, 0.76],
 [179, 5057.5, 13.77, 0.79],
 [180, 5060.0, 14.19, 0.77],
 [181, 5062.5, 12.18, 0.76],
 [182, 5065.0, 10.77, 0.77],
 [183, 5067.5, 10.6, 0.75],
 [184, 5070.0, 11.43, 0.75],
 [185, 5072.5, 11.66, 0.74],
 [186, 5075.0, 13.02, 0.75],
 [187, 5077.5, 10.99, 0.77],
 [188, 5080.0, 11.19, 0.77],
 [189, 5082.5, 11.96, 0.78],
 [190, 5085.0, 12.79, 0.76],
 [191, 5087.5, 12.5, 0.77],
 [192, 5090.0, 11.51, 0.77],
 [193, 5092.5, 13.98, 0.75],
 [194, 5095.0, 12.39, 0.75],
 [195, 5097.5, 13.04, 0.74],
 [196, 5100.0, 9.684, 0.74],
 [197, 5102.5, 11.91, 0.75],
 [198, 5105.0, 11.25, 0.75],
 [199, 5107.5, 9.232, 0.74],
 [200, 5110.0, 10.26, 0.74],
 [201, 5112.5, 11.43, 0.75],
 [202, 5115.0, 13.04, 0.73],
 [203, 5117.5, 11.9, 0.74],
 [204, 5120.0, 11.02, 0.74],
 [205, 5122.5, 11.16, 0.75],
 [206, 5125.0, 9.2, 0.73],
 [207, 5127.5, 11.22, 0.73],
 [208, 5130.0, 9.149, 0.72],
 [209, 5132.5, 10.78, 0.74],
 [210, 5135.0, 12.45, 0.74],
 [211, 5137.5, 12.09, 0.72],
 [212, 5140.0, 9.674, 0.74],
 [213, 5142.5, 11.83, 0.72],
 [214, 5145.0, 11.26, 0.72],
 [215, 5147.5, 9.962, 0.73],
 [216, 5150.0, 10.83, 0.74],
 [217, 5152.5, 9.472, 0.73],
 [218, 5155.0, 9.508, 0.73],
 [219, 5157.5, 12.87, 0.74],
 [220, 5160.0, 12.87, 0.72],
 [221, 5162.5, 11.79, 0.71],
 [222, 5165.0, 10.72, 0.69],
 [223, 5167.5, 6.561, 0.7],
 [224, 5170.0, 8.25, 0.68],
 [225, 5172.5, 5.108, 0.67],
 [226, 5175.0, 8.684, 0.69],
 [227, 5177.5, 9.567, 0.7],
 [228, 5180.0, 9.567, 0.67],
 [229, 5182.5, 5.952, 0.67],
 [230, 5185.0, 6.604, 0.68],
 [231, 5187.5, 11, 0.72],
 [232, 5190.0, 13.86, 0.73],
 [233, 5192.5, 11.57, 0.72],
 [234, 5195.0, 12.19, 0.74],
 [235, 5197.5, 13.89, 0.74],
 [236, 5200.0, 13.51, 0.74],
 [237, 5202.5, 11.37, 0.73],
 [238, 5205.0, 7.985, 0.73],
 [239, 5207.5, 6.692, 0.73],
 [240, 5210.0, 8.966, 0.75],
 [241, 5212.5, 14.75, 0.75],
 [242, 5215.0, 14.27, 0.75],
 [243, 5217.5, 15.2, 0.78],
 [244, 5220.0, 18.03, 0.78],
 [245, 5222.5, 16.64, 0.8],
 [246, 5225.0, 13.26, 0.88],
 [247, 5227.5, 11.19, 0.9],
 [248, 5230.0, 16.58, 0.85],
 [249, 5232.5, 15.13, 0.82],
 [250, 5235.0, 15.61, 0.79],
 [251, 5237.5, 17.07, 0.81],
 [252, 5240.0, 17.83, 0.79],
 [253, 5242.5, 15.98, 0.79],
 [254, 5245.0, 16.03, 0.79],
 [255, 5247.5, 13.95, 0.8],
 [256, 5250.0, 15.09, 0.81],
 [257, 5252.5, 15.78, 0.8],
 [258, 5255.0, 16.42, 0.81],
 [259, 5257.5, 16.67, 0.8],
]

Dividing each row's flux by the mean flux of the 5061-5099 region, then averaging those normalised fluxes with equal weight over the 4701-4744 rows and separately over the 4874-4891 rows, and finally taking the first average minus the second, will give 0.12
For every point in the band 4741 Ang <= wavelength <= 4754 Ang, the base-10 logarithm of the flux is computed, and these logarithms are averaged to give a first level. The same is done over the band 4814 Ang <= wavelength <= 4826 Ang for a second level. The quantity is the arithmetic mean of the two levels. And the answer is 1.17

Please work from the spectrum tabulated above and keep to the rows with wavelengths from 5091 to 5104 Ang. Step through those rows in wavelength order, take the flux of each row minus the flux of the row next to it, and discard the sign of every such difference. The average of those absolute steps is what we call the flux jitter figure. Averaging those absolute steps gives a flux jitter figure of 1.96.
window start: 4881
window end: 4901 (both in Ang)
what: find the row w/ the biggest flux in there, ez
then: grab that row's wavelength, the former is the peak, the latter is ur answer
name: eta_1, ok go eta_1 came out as 4895.0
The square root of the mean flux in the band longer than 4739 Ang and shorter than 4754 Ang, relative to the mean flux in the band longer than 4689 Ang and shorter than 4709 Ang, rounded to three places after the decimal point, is 0.279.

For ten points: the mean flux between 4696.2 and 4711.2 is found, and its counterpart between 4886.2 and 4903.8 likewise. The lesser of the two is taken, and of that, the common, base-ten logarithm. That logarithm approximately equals 1.12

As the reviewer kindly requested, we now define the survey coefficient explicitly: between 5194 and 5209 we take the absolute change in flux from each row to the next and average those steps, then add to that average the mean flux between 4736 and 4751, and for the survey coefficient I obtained 16.9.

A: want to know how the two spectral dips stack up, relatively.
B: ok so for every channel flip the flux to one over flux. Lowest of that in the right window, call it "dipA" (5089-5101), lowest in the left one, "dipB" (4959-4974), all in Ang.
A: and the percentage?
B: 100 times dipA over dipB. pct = 109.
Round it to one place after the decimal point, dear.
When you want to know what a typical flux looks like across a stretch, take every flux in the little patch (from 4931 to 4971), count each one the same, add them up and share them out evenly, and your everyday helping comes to 14.3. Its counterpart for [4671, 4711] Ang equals 14.4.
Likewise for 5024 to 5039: 12.4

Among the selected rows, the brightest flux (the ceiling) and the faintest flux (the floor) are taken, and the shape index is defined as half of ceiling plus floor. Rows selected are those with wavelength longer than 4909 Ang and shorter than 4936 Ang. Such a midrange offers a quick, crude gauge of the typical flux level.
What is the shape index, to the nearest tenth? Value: 12.7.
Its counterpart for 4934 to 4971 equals 13.4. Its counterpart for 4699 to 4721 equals 14.8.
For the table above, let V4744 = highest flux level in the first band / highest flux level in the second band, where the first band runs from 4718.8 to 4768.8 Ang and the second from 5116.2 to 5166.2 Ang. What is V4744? 1.3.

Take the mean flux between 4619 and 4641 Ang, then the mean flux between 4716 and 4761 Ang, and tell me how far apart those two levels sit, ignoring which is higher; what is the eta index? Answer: 0.31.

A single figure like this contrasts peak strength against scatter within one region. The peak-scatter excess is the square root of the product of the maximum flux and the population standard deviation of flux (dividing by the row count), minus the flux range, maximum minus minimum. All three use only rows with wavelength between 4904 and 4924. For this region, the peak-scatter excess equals -2.1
